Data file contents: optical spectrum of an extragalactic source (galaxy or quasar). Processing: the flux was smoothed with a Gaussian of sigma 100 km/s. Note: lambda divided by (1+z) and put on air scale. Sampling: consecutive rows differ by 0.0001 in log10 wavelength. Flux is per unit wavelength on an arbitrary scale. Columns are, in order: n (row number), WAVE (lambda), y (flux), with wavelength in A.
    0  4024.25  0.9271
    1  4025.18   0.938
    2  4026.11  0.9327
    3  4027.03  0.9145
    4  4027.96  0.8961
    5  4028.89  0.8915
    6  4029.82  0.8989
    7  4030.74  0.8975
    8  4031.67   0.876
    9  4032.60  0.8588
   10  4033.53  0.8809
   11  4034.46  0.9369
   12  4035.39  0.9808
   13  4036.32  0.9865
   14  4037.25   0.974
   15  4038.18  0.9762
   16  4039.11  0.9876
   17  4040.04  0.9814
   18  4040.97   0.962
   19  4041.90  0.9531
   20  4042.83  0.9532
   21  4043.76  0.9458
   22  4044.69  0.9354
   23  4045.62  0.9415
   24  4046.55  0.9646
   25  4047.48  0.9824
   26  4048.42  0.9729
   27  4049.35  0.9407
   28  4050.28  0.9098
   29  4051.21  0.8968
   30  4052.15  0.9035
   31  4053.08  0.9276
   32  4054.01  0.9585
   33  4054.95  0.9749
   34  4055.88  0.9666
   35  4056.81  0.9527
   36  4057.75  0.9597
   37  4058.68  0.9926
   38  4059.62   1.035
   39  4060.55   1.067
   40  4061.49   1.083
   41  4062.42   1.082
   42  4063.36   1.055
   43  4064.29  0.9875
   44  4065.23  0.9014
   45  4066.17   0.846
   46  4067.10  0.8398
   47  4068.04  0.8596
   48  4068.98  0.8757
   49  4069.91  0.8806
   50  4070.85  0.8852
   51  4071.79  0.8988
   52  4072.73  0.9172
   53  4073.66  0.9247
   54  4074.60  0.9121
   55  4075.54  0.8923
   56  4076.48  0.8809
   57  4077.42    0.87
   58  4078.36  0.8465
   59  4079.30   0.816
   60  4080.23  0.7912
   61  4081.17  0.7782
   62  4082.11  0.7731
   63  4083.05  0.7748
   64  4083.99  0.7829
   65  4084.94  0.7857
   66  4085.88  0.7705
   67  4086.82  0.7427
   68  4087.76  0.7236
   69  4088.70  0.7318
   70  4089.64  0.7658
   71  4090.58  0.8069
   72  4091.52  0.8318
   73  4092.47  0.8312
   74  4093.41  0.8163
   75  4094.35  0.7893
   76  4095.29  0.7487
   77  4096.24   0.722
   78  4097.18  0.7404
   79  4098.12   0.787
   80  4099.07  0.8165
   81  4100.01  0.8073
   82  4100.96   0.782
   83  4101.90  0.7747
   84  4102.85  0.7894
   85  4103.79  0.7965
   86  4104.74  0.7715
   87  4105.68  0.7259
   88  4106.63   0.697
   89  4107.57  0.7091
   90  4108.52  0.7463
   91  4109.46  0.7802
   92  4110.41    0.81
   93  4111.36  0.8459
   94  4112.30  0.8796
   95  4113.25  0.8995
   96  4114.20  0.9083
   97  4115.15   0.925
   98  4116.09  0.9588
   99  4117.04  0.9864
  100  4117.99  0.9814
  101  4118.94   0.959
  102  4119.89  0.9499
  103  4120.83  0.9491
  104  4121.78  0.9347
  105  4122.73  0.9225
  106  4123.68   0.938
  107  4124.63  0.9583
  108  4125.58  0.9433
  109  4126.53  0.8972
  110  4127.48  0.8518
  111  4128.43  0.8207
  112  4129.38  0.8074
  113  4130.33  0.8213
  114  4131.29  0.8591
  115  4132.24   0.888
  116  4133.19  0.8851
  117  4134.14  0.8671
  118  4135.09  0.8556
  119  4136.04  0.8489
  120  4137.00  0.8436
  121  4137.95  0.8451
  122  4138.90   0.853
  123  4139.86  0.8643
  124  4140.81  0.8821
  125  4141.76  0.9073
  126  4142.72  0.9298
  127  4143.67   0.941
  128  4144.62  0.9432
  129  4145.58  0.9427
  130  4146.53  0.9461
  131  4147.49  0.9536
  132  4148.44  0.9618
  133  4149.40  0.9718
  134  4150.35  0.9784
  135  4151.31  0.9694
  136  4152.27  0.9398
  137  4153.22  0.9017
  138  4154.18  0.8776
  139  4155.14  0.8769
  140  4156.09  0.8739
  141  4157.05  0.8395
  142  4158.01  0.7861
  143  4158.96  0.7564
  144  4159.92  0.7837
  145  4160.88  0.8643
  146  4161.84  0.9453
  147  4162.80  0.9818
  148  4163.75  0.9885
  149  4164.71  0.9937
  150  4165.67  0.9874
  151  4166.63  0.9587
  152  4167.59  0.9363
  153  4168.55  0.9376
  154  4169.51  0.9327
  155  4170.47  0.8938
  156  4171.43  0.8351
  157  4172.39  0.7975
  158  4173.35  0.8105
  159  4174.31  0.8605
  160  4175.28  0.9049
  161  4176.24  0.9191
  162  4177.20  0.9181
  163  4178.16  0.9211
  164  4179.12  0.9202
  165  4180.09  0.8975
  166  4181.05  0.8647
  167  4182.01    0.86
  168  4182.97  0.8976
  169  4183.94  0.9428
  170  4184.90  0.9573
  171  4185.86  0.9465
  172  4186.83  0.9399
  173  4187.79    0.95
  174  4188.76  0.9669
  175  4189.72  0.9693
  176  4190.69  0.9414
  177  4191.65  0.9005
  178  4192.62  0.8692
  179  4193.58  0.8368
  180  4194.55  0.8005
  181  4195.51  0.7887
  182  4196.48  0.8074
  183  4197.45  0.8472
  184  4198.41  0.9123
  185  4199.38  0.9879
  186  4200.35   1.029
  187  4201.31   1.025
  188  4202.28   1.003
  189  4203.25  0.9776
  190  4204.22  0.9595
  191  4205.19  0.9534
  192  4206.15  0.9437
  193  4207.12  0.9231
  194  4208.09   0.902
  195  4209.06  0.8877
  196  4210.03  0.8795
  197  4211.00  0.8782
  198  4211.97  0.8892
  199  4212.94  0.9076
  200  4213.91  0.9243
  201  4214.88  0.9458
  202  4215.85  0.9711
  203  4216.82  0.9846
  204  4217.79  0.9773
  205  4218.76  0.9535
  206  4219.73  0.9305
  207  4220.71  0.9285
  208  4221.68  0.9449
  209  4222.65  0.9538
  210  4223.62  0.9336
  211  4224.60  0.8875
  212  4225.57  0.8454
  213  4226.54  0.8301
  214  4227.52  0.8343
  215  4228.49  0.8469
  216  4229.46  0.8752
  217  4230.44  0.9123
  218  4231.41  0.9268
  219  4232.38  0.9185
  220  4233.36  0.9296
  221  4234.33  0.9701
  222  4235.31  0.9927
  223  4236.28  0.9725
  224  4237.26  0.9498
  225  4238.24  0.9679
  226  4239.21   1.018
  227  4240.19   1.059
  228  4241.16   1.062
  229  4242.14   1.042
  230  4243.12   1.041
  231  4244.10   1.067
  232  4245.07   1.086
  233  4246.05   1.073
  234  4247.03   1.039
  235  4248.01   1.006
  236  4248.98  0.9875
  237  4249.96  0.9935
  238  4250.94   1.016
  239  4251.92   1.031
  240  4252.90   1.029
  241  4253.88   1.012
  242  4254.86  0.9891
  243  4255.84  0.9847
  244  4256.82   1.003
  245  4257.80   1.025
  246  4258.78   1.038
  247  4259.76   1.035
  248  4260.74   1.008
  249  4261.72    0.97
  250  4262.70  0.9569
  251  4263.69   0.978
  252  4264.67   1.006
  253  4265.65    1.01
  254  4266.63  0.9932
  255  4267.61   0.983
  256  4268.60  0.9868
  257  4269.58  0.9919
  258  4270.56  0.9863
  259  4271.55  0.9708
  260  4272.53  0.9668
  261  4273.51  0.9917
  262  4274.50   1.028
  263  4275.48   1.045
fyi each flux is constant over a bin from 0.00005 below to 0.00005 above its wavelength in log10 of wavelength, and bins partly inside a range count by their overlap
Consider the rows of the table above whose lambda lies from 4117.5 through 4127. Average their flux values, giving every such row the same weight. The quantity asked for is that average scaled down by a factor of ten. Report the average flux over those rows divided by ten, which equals 0.094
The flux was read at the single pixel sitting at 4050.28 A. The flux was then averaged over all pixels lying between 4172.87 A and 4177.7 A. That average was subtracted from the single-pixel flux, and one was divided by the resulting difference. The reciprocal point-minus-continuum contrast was 37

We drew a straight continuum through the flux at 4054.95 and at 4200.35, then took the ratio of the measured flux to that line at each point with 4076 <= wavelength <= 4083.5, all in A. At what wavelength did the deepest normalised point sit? 4082.11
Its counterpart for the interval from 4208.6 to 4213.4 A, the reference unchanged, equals 4211.00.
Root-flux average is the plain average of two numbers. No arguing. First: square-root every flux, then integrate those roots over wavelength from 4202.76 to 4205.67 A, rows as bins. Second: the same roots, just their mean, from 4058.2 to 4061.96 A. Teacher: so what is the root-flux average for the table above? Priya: 1.9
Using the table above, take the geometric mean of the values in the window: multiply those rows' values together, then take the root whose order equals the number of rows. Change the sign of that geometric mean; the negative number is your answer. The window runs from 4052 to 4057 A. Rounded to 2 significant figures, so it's -0.95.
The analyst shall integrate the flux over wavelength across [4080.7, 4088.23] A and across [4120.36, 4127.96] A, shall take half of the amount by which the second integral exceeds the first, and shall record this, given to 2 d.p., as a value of 0.63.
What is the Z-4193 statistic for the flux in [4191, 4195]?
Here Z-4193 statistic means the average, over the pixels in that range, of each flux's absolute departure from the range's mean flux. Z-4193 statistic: 0.033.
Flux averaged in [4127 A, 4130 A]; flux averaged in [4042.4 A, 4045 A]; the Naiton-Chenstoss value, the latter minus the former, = 0.12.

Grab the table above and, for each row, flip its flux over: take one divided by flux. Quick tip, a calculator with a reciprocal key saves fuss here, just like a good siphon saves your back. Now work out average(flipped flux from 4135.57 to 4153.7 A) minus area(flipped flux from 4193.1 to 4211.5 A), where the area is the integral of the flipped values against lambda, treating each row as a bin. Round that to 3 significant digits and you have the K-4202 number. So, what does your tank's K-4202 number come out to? -19.2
